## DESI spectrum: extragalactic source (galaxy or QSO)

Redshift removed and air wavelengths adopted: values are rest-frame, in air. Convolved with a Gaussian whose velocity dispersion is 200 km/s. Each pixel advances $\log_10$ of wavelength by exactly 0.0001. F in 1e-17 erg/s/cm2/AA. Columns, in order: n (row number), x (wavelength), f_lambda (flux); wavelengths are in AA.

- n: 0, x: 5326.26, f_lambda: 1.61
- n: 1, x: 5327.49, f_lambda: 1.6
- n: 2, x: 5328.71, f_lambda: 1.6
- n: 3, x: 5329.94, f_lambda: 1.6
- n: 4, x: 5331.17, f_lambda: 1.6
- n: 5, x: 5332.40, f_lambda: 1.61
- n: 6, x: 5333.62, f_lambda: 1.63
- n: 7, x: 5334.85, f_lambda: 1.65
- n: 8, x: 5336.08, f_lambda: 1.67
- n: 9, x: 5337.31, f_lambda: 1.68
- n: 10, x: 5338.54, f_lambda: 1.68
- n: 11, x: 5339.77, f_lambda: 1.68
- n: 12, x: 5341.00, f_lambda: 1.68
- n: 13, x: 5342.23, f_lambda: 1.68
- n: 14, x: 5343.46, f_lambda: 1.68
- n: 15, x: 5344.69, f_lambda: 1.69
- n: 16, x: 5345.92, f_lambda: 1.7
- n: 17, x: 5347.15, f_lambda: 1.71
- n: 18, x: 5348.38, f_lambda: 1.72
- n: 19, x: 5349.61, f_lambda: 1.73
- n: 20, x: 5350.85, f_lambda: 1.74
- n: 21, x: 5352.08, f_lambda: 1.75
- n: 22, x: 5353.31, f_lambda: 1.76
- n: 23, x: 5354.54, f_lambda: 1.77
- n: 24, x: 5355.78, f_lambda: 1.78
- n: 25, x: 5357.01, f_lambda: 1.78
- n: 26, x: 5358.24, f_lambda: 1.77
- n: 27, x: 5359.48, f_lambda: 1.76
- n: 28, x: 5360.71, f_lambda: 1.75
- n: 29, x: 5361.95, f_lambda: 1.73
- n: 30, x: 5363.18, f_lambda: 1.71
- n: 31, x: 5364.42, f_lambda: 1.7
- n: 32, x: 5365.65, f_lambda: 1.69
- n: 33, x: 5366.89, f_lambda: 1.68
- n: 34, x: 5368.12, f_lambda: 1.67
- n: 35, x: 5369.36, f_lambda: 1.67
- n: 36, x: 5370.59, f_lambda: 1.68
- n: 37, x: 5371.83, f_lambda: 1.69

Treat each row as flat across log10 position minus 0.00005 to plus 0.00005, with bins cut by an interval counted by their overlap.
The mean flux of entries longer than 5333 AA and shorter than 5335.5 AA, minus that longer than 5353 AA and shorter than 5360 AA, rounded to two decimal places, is -0.13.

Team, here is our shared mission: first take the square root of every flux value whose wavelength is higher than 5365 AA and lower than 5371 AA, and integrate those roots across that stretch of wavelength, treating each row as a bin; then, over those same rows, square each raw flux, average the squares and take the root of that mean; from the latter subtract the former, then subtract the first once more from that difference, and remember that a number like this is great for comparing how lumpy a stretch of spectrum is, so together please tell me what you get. -14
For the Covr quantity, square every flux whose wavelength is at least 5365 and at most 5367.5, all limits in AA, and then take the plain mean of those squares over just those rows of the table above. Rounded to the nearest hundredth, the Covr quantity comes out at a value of 2.84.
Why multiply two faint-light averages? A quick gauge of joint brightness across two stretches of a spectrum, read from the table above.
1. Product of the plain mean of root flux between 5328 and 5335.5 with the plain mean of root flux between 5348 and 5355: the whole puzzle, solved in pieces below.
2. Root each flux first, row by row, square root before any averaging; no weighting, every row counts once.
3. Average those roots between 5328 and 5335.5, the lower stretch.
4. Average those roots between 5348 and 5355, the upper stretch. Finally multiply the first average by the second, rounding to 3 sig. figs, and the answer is 1.68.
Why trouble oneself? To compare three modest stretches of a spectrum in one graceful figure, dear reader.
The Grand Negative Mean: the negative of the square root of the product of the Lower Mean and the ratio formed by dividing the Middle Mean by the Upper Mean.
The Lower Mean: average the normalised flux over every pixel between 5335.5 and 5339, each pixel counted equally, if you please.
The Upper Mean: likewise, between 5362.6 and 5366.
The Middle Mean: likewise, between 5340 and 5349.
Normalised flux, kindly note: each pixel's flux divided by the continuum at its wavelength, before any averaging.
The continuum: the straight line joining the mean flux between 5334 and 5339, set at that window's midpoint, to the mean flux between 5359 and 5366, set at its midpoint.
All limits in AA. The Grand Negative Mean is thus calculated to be -1.01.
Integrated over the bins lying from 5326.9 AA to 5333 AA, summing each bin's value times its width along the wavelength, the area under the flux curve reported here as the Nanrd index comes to 9.8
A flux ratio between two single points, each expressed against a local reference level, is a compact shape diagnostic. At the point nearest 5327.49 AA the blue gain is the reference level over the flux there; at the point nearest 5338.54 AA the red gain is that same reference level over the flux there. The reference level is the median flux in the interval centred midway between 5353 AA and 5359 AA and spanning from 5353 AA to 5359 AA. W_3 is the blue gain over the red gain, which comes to 1.05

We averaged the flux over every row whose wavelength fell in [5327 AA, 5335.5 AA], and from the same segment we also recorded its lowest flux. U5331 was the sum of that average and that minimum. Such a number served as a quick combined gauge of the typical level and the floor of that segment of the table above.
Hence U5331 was 3.21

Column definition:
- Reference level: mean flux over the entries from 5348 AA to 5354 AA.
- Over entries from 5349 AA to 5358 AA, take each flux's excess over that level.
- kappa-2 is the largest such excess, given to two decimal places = 0.04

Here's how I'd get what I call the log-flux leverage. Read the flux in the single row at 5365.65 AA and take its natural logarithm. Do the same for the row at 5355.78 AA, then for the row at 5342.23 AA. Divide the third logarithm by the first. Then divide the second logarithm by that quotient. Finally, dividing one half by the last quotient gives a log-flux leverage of 0.86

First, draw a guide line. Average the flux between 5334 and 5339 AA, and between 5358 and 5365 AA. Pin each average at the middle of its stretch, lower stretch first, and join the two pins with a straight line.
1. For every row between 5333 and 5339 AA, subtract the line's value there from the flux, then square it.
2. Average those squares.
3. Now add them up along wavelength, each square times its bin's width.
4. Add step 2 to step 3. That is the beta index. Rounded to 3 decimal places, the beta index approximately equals 0.002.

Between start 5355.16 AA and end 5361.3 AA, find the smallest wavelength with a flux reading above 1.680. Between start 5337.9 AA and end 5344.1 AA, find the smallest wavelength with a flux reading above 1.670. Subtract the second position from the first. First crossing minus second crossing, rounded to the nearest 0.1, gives 17.2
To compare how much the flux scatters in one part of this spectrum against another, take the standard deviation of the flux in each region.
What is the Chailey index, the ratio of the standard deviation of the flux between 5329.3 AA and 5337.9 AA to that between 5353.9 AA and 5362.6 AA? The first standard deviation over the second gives 1.8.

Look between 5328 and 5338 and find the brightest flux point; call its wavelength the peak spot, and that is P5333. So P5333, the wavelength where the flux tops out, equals 5337.31 AA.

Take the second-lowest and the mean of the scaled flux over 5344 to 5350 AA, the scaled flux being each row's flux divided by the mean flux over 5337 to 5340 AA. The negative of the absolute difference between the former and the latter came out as -0.006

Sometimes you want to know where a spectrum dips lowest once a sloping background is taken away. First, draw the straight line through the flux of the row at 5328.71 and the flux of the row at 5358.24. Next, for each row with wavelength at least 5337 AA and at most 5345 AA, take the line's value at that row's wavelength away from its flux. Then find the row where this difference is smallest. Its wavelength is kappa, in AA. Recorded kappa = 5343.46 AA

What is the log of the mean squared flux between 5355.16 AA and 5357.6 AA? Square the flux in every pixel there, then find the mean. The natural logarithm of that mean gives 1.15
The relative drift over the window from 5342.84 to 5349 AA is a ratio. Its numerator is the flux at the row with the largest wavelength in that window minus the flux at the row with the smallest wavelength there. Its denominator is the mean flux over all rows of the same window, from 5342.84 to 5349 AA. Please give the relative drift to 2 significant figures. 0.024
